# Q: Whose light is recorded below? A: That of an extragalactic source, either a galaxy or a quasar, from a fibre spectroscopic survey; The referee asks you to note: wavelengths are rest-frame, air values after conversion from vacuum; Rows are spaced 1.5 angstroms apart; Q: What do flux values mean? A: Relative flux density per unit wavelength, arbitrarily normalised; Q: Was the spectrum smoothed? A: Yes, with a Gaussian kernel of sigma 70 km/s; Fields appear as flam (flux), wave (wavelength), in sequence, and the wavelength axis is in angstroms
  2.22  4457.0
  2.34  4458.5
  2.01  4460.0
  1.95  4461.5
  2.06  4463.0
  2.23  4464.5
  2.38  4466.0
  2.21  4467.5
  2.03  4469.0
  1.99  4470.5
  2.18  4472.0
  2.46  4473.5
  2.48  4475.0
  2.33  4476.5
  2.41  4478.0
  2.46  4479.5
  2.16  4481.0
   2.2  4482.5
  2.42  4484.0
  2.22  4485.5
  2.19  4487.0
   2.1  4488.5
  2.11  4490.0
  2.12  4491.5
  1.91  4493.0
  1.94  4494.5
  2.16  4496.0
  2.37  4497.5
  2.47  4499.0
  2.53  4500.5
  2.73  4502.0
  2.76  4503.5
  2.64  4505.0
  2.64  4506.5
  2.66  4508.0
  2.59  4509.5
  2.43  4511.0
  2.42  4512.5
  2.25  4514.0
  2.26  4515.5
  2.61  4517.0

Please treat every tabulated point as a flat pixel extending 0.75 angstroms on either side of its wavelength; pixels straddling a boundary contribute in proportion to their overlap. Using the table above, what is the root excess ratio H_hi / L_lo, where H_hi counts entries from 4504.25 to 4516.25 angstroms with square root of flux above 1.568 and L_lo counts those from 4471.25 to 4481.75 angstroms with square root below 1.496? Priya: 2.0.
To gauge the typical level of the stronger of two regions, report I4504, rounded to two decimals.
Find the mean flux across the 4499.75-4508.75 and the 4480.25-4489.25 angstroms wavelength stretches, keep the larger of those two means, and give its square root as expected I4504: 1.63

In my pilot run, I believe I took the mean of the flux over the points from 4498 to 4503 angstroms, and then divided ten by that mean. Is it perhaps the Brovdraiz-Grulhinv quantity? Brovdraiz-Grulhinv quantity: 3.9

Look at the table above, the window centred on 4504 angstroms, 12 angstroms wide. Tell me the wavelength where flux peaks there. 4503.5 angstroms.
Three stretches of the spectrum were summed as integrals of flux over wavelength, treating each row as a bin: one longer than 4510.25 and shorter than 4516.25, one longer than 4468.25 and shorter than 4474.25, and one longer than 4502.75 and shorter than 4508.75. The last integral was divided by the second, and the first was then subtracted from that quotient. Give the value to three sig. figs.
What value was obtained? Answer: -12.8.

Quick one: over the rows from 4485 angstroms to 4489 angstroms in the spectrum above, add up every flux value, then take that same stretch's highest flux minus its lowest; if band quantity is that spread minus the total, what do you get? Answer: -6.4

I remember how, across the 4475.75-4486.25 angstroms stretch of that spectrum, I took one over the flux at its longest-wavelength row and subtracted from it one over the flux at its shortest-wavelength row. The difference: 0.02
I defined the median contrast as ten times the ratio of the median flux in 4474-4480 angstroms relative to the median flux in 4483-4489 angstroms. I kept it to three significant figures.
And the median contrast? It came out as 11.0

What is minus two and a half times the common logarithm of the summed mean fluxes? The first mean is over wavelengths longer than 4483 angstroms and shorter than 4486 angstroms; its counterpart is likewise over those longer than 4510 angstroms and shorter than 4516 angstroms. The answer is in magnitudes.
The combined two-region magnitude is -1.67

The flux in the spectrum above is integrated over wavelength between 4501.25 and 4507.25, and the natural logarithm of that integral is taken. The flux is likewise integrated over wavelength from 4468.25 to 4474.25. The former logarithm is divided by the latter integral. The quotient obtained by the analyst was 0.214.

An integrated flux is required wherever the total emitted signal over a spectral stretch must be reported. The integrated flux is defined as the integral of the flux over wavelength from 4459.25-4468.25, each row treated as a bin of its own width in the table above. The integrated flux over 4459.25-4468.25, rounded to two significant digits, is 19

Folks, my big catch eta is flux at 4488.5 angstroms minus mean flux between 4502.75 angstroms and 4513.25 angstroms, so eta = -0.49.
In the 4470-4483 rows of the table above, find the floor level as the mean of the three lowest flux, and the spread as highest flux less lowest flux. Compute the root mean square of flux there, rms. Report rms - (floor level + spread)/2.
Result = 1.00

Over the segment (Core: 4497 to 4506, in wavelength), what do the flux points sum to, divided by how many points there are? 2.6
